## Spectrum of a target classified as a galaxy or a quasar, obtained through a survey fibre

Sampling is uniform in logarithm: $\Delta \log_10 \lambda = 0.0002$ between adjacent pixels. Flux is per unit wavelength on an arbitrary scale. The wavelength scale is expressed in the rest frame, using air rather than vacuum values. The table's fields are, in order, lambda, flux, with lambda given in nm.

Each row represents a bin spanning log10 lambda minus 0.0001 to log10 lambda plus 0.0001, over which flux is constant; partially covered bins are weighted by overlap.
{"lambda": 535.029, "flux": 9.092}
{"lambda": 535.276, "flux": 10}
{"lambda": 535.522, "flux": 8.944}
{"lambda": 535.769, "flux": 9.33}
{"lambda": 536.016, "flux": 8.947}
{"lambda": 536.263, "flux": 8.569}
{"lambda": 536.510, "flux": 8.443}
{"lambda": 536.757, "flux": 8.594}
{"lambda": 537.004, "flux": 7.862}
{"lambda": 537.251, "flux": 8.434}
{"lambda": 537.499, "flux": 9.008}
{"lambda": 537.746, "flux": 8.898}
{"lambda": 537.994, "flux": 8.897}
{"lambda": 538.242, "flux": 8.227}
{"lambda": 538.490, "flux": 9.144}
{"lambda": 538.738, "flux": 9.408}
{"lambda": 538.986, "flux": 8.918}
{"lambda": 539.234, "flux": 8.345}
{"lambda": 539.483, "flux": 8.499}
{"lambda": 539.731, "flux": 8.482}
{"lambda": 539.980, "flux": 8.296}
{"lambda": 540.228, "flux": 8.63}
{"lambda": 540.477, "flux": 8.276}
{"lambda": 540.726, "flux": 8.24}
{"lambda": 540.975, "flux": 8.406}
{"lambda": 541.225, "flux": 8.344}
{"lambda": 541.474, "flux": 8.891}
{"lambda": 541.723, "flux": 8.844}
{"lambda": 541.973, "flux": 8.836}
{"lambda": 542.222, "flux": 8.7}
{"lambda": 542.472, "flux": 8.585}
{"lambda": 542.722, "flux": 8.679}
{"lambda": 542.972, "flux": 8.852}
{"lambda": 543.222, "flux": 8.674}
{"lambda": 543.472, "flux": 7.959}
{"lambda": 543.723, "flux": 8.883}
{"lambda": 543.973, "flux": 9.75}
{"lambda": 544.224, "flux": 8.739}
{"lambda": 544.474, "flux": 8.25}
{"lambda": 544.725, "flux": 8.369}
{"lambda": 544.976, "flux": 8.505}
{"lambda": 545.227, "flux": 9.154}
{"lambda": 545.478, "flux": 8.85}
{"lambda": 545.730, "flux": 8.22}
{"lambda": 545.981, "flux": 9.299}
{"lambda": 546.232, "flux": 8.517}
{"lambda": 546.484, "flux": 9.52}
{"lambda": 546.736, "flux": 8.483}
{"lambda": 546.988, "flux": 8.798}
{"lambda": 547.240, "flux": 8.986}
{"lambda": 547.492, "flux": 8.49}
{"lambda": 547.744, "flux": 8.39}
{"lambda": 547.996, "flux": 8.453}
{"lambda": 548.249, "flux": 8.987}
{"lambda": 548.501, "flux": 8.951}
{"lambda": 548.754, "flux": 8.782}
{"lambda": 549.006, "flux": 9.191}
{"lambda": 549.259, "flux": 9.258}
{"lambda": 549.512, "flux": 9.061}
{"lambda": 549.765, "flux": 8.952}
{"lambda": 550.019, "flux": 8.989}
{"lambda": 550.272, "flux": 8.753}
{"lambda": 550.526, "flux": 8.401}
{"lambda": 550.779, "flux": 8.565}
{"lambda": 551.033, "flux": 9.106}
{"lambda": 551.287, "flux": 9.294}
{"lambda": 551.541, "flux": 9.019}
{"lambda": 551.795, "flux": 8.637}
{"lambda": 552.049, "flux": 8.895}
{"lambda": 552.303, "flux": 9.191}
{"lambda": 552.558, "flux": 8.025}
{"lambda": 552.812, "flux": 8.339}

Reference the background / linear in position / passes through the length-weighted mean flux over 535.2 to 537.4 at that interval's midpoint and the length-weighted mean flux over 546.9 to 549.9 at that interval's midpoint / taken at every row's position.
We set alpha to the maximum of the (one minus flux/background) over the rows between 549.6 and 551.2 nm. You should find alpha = 0.054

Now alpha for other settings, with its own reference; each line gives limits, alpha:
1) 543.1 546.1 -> 0.098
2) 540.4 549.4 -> 0.098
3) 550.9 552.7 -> 0.097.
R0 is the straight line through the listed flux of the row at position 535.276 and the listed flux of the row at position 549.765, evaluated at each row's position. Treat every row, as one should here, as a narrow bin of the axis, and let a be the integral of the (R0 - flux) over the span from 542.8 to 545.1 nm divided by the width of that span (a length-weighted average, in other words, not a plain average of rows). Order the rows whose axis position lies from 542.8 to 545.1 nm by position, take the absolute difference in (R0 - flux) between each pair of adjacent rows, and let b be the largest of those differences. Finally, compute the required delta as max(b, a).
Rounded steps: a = 0.71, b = 0.99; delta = 0.99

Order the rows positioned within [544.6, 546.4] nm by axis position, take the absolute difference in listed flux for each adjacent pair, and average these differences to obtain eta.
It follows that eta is 0.60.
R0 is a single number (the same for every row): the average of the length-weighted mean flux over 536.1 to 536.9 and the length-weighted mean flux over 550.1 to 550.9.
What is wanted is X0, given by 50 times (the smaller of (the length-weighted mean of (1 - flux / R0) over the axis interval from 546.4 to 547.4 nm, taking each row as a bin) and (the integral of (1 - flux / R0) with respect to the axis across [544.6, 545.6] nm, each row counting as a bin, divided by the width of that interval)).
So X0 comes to -2.0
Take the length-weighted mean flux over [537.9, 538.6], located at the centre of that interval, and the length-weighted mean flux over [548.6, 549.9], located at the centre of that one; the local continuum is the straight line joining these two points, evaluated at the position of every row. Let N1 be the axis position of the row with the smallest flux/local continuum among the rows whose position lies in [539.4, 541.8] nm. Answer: 540.726 nm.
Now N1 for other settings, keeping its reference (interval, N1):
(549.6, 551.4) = 550.526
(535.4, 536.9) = 536.510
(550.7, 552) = 550.779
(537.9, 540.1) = 538.242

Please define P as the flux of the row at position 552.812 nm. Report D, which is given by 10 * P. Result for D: 83.4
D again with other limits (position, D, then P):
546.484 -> 95.2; 9.52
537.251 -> 84.3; 8.434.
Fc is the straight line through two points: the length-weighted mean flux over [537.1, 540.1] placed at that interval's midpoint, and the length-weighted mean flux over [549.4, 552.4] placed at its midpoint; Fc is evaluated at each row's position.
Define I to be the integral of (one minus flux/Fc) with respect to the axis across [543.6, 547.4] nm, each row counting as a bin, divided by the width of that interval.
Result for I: 0.000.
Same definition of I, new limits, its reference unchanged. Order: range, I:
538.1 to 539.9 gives 0.000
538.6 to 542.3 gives 0.014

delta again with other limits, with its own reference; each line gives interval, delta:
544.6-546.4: 1.10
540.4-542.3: 0.99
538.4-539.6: 0.87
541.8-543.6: 0.84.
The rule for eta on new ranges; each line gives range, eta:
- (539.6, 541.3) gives 0.19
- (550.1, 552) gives 0.32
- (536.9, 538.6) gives 0.47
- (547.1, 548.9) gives 0.23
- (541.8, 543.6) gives 0.24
